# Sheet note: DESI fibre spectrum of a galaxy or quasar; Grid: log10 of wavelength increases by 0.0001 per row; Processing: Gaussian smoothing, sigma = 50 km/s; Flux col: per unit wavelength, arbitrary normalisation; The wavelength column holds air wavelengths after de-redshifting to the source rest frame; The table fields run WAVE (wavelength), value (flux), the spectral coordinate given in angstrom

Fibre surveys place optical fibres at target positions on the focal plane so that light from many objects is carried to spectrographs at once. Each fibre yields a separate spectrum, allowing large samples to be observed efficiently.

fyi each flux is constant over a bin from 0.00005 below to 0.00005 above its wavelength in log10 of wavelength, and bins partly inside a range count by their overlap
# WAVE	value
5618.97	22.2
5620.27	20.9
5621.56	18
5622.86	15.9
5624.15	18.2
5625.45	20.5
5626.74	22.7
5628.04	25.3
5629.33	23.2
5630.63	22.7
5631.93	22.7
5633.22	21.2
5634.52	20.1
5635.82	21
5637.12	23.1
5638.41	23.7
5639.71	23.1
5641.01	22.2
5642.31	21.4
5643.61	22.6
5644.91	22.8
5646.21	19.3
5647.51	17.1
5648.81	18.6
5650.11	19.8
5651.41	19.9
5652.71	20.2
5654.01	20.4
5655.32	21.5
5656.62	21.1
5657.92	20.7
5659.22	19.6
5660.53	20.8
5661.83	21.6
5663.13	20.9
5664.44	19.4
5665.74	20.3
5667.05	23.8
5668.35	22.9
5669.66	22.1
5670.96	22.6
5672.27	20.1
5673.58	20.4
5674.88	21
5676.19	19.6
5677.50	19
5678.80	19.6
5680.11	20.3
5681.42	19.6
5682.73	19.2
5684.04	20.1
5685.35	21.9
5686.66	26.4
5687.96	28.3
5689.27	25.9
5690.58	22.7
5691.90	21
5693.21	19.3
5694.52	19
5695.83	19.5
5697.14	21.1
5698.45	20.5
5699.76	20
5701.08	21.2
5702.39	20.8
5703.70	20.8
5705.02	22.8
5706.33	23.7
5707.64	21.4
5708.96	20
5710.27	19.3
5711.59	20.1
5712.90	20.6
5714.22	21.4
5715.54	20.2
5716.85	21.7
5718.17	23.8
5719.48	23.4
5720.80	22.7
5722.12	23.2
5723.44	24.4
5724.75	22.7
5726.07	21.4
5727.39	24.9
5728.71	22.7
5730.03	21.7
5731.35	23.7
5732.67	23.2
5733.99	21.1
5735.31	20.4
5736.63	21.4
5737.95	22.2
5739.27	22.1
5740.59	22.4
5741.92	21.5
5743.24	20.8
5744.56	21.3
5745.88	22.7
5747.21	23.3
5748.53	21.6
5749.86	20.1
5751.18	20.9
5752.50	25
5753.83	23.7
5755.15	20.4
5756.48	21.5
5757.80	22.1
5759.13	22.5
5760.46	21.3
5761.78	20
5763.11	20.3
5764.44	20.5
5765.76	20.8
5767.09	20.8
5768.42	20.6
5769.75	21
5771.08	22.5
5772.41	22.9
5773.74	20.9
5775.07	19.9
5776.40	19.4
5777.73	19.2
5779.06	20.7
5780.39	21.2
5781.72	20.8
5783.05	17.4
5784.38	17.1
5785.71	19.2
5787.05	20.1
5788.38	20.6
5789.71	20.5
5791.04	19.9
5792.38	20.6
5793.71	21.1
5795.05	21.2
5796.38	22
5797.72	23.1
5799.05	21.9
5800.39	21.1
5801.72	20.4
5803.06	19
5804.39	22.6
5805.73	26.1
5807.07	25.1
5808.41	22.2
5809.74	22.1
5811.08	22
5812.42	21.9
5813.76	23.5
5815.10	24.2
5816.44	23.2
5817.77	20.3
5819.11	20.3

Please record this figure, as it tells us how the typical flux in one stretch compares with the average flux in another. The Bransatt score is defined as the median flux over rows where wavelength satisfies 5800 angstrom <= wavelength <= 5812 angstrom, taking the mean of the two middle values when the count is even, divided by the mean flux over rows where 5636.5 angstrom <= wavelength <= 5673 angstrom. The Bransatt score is 1.05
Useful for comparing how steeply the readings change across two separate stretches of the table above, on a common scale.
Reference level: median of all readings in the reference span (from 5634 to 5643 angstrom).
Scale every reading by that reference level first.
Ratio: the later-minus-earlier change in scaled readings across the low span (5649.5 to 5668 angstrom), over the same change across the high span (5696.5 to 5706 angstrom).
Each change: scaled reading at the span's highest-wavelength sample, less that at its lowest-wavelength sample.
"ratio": 2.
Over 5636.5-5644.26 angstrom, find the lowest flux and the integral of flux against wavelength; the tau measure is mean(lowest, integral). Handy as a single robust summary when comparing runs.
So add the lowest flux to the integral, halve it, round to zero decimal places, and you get 99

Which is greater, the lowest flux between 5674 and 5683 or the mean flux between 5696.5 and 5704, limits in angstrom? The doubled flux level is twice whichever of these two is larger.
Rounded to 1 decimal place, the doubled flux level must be 41.5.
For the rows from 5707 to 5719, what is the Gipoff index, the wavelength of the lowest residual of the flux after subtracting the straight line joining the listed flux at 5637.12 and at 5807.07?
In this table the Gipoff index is 5710.27 angstrom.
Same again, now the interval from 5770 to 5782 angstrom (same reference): 5777.73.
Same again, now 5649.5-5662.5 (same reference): 5659.22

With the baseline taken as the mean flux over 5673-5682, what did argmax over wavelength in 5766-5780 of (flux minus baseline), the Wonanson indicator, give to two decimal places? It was 5772.41 angstrom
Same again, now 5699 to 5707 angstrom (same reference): 5706.33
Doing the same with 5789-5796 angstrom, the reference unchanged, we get 5795.05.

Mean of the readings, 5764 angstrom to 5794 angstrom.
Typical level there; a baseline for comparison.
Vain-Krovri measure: 20.3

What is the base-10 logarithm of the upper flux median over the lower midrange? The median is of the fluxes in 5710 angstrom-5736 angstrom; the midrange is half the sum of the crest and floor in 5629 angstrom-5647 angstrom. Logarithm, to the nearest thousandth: 0.014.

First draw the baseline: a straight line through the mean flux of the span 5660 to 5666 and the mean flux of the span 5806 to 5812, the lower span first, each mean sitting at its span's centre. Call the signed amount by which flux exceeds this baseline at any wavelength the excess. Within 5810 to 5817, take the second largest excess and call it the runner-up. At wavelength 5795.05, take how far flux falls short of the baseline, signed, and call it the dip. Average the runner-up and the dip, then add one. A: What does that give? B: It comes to 2.0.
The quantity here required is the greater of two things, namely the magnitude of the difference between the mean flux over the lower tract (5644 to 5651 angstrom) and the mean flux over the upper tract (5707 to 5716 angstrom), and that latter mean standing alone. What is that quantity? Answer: 20.4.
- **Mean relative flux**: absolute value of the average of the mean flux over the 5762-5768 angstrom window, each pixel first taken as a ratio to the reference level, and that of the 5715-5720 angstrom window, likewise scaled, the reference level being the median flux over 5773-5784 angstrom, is 1.06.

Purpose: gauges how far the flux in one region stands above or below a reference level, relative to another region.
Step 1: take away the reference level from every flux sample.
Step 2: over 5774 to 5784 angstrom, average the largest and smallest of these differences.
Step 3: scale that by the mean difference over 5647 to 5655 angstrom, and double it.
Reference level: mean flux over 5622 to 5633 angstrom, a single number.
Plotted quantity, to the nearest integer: 2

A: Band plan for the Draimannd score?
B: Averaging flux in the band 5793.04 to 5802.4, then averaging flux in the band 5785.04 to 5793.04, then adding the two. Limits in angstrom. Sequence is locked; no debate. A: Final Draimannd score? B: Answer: 42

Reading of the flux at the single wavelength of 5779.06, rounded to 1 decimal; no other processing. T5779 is 20.7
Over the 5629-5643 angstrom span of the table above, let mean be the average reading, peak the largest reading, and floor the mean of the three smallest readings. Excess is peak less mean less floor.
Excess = -19.3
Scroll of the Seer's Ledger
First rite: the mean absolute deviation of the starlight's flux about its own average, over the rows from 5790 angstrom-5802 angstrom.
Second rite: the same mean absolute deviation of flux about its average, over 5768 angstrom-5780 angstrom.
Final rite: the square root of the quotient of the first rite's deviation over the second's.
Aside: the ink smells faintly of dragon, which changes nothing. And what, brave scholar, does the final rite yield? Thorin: 0.88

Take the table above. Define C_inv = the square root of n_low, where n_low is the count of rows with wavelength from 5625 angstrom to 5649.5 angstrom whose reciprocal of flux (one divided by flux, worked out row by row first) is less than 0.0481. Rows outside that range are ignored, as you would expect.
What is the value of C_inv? 3.7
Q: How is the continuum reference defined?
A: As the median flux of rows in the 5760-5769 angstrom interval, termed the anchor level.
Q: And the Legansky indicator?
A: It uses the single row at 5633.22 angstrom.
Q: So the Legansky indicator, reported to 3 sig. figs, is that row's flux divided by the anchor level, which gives 1.03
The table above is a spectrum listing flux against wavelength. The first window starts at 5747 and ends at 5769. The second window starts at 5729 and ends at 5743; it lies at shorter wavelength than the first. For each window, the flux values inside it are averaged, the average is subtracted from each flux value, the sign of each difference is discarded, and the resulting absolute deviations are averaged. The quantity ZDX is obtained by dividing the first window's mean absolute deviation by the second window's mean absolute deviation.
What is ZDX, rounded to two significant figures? 1.4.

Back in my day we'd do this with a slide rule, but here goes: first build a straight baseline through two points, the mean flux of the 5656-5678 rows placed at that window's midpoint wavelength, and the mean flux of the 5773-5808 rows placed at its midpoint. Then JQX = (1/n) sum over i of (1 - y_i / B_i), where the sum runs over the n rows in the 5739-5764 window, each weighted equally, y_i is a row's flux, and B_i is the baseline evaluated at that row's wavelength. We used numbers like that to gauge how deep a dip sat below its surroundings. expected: -0.04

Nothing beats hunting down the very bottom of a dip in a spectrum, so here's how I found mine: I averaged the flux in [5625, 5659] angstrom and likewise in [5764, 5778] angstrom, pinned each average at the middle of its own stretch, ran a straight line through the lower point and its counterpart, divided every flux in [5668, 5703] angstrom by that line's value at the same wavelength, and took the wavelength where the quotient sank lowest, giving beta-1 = 5677.50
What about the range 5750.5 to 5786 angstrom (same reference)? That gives 5784.38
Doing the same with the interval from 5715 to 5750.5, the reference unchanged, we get 5715.54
